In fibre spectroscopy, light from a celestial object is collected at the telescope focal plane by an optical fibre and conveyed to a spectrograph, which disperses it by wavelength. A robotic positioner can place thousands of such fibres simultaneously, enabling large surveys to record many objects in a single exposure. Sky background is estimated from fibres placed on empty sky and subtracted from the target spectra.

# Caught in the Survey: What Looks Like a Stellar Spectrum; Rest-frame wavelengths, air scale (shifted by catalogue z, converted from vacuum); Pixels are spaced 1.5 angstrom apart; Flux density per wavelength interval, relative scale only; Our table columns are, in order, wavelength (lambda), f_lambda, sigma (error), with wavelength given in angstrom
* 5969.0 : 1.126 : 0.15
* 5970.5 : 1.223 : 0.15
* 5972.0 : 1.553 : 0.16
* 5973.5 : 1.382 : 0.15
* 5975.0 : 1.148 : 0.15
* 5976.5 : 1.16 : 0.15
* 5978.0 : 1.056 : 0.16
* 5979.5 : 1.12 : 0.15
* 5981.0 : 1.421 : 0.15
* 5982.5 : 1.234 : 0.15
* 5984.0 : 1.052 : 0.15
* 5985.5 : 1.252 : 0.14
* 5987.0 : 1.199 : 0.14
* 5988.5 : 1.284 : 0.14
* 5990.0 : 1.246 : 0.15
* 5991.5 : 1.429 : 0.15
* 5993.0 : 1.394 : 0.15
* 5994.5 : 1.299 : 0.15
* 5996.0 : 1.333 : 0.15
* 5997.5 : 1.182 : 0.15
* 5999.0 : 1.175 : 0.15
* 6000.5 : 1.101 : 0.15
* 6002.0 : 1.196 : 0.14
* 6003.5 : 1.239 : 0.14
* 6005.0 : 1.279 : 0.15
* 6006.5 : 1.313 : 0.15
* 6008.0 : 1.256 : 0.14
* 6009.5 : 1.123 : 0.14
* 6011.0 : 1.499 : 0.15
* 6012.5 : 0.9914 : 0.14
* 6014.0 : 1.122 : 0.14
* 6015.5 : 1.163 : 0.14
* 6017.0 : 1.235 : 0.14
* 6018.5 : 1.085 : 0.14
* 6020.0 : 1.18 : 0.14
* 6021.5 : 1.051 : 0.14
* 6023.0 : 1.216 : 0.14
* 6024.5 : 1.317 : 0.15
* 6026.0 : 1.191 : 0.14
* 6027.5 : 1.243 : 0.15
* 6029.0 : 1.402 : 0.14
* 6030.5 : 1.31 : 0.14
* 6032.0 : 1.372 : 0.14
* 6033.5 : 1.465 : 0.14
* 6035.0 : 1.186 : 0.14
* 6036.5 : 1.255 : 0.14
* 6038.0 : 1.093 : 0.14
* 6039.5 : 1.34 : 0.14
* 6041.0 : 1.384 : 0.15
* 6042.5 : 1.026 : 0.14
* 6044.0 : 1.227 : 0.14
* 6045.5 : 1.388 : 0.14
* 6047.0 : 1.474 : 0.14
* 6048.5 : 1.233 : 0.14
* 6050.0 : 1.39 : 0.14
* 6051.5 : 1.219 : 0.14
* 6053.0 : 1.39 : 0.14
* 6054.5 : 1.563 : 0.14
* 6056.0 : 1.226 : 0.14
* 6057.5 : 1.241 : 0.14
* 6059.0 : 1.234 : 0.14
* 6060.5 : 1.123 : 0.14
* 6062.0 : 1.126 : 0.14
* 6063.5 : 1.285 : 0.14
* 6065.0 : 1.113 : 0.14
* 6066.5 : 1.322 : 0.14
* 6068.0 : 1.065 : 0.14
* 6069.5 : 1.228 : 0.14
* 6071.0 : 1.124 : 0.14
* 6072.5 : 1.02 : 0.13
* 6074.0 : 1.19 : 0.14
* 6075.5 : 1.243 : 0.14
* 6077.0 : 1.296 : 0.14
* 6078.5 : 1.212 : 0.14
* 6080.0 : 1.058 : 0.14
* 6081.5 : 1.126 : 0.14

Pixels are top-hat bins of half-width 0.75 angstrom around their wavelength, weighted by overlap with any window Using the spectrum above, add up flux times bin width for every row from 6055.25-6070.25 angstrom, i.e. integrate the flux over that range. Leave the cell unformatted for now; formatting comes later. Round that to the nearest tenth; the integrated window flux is 17.9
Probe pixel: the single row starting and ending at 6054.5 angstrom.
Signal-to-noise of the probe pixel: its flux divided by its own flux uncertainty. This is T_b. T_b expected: 11.2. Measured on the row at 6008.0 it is 9.0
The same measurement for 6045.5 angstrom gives 9.9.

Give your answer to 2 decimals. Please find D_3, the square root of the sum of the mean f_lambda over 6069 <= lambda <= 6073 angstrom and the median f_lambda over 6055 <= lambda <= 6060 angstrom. 1.54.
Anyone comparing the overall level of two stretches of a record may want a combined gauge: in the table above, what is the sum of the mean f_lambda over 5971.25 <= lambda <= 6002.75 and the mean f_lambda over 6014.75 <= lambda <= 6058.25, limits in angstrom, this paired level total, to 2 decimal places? 2.52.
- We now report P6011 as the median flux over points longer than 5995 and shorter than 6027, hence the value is 1.19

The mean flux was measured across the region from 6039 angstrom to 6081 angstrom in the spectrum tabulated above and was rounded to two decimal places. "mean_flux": 1.24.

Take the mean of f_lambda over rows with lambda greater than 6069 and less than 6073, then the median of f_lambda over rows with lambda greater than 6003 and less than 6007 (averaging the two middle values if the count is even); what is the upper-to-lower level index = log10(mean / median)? -0.056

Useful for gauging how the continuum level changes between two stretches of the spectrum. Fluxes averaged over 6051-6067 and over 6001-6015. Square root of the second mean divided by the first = 0.99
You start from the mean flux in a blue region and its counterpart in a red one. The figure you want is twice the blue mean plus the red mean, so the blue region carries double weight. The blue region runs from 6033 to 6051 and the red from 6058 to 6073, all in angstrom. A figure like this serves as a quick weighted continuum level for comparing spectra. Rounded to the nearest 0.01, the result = 3.74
